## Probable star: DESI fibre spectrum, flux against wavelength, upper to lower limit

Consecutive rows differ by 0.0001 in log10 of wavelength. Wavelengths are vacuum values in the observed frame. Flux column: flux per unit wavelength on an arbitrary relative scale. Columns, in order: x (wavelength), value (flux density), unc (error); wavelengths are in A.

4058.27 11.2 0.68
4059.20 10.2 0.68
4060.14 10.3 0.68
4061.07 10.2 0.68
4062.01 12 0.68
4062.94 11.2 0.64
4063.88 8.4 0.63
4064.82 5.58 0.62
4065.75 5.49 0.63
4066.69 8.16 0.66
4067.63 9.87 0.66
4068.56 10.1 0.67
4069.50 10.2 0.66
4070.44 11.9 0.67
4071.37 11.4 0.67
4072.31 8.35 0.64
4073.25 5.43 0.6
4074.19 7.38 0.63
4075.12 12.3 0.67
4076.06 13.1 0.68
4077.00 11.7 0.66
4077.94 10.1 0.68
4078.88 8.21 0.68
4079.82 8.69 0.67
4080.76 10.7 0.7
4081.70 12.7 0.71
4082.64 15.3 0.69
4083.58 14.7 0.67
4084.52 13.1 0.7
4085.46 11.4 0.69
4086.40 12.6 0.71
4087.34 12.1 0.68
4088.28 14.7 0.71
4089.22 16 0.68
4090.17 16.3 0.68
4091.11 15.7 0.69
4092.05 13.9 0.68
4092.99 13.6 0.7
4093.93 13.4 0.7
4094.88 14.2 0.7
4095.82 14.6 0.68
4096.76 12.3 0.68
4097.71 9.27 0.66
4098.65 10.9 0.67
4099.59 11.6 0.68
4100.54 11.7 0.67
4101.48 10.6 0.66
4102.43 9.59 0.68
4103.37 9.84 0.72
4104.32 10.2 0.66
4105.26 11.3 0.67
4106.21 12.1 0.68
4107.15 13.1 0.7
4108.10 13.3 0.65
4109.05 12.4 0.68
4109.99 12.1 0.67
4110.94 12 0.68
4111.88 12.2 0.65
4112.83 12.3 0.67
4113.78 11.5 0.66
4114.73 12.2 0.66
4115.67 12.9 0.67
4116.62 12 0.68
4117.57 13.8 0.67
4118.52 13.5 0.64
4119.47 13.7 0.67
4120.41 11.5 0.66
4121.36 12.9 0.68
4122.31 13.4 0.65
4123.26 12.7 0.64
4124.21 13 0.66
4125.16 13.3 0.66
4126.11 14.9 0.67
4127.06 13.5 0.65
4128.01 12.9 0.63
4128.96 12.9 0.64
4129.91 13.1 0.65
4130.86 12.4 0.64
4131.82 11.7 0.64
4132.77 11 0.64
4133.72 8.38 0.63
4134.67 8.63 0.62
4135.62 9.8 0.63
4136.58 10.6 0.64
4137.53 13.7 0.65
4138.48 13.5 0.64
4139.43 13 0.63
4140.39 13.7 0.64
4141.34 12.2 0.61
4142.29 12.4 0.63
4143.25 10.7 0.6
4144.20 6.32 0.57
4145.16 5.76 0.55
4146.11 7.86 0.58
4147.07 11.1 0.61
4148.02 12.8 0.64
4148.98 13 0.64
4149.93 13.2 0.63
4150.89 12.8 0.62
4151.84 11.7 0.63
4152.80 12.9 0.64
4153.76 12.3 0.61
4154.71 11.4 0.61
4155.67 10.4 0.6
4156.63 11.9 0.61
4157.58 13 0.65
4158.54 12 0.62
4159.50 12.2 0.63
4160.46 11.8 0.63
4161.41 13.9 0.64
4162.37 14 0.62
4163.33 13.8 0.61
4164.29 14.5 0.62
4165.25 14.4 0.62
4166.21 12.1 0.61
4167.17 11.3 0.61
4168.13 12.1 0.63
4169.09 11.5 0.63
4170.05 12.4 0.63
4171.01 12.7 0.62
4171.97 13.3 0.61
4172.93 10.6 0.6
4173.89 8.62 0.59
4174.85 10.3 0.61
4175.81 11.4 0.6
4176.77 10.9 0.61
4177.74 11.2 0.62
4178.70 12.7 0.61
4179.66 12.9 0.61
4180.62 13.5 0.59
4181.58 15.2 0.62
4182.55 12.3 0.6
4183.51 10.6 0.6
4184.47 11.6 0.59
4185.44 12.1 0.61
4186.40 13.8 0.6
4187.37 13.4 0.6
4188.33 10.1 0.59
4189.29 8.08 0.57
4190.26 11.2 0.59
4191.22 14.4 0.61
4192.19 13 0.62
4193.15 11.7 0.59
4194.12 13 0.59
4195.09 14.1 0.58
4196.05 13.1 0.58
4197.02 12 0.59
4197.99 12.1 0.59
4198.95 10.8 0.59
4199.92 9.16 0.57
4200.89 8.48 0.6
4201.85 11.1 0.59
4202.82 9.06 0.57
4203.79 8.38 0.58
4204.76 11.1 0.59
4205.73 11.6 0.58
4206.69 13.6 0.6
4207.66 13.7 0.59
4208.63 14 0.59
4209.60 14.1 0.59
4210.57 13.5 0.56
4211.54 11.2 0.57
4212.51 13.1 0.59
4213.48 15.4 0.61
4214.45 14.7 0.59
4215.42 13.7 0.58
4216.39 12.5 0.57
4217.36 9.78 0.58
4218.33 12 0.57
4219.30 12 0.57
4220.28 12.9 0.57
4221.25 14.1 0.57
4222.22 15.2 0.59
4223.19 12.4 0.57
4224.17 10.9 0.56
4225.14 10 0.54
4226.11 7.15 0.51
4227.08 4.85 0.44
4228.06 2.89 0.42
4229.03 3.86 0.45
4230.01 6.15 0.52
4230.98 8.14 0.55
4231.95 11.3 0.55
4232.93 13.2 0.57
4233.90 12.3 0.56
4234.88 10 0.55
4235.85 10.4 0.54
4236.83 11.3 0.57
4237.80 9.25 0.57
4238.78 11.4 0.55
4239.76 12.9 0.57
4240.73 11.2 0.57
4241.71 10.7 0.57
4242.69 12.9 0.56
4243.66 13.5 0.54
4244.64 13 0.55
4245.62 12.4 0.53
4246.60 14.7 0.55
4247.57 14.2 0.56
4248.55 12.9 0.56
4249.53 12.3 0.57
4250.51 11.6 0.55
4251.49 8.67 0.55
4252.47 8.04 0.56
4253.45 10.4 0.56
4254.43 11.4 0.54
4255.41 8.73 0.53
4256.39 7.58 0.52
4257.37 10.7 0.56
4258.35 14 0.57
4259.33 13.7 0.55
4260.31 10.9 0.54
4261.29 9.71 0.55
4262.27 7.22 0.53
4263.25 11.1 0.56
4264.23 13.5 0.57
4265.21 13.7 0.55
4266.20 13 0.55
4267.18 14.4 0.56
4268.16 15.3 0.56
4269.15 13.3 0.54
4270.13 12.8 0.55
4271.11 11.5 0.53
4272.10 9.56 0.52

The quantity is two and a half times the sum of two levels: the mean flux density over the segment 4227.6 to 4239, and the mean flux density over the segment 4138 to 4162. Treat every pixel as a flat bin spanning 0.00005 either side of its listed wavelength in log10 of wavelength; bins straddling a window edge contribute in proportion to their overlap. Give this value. 52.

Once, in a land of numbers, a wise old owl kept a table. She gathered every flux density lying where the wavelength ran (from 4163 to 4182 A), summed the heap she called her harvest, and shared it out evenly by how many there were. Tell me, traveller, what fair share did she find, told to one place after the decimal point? 12.3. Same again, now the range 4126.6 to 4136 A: 11.4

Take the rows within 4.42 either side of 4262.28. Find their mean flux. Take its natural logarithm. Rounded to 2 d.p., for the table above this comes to 2.47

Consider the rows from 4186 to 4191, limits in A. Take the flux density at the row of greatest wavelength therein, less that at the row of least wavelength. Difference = -2.6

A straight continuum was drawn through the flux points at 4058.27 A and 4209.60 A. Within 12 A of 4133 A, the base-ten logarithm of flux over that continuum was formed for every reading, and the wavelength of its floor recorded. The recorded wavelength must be 4144.20 A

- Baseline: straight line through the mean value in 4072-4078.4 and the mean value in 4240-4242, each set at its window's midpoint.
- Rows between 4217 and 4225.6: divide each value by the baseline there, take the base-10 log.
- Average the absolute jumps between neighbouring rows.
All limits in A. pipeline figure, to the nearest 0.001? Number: 0.047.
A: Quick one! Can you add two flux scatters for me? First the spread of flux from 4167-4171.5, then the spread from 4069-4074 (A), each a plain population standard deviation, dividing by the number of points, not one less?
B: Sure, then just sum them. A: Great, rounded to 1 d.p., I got 2.9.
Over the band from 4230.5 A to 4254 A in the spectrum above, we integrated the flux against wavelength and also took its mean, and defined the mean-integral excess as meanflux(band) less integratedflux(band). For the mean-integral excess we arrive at -259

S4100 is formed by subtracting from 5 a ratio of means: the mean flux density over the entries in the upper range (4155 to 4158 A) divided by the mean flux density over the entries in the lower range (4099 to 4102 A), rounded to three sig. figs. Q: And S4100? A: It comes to 3.96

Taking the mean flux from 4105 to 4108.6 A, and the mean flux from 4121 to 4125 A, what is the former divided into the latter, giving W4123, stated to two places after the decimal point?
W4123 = 1.04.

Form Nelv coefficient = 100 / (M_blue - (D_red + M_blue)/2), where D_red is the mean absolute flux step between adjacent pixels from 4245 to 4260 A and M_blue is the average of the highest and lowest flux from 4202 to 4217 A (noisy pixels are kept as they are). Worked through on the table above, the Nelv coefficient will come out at 19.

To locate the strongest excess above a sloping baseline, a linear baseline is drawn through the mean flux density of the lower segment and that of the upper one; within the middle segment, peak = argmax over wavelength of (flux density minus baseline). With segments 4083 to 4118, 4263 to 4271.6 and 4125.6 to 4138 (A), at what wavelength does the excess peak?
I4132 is 4126.11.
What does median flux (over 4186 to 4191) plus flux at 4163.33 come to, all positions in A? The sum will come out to 25.0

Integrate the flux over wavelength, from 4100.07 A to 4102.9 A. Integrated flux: 30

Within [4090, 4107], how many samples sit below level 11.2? 6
